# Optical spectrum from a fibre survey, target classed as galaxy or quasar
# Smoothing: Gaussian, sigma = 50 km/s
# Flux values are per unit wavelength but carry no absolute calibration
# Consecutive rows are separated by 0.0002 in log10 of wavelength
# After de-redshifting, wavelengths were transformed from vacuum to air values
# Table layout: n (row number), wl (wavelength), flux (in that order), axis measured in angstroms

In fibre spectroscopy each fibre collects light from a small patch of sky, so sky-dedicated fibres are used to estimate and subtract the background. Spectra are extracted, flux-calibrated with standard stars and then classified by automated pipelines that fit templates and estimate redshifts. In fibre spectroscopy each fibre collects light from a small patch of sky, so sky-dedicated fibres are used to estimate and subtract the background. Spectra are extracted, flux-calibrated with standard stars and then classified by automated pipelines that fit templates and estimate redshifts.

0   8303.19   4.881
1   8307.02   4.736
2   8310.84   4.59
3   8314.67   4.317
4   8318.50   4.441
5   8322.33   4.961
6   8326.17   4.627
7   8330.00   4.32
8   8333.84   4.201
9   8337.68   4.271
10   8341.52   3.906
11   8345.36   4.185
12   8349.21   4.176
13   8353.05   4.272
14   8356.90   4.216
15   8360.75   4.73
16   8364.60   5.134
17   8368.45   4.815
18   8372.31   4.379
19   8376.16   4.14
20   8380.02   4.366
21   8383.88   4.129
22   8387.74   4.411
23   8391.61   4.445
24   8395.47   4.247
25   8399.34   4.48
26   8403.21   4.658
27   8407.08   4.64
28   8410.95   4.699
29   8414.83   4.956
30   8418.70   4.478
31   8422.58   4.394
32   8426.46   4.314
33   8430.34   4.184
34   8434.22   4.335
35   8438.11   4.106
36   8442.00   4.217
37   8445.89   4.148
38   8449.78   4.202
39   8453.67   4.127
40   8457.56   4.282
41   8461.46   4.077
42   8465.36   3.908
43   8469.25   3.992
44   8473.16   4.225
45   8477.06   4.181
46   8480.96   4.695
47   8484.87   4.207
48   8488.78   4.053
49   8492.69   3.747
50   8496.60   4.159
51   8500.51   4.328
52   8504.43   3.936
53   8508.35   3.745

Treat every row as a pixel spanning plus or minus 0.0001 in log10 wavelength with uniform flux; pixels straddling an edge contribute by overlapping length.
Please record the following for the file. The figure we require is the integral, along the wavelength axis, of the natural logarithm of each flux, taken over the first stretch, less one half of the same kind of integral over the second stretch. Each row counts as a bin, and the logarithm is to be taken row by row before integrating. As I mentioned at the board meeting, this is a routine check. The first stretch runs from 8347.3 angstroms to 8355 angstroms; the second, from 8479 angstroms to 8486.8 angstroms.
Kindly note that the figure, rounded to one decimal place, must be 5.3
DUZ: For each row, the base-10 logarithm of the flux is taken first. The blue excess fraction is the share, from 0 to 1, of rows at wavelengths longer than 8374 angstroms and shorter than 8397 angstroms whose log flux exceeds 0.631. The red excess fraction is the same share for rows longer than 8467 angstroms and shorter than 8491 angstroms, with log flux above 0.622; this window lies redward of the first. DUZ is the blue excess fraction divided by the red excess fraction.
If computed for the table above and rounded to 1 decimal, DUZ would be 1.0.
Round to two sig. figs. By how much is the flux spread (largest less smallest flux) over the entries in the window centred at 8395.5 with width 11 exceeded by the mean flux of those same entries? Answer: 4.2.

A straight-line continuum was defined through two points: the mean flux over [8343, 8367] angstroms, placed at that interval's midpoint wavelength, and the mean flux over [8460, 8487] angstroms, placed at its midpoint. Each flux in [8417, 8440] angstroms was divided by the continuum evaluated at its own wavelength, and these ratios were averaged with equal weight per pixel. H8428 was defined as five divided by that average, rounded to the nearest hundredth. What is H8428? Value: 4.98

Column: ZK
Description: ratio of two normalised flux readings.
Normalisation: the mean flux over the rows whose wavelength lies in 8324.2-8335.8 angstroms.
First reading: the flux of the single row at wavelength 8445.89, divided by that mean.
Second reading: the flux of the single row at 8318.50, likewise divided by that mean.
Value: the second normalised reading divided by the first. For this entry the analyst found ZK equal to 1.07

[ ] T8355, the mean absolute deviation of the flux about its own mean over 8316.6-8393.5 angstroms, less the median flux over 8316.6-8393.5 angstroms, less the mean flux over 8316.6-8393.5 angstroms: -8.52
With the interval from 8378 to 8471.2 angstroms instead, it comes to -8.43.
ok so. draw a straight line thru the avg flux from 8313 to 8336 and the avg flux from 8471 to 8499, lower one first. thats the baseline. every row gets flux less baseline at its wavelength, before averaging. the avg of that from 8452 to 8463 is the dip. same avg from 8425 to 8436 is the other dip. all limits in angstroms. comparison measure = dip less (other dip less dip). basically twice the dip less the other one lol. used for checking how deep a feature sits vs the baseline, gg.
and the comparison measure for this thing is -0.13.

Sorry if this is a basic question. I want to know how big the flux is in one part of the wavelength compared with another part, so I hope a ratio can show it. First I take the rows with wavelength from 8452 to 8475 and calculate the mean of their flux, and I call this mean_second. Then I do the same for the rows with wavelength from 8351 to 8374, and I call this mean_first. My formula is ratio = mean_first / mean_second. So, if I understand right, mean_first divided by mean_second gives 1.12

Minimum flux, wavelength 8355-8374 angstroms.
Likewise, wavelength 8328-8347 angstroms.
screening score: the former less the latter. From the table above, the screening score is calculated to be 0.3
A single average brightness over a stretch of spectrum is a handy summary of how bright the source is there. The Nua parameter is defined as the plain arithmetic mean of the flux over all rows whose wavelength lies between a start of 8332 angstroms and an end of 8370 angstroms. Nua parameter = 4.39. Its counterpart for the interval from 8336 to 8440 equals 4.41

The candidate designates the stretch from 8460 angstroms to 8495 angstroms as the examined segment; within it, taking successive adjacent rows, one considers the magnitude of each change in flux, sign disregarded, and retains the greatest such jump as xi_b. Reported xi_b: 0.5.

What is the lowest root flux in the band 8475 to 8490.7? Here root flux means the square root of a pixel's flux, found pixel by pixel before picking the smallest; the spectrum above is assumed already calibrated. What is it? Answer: 2.01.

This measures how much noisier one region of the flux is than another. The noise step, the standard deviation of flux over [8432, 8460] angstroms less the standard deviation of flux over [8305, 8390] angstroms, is -0.22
